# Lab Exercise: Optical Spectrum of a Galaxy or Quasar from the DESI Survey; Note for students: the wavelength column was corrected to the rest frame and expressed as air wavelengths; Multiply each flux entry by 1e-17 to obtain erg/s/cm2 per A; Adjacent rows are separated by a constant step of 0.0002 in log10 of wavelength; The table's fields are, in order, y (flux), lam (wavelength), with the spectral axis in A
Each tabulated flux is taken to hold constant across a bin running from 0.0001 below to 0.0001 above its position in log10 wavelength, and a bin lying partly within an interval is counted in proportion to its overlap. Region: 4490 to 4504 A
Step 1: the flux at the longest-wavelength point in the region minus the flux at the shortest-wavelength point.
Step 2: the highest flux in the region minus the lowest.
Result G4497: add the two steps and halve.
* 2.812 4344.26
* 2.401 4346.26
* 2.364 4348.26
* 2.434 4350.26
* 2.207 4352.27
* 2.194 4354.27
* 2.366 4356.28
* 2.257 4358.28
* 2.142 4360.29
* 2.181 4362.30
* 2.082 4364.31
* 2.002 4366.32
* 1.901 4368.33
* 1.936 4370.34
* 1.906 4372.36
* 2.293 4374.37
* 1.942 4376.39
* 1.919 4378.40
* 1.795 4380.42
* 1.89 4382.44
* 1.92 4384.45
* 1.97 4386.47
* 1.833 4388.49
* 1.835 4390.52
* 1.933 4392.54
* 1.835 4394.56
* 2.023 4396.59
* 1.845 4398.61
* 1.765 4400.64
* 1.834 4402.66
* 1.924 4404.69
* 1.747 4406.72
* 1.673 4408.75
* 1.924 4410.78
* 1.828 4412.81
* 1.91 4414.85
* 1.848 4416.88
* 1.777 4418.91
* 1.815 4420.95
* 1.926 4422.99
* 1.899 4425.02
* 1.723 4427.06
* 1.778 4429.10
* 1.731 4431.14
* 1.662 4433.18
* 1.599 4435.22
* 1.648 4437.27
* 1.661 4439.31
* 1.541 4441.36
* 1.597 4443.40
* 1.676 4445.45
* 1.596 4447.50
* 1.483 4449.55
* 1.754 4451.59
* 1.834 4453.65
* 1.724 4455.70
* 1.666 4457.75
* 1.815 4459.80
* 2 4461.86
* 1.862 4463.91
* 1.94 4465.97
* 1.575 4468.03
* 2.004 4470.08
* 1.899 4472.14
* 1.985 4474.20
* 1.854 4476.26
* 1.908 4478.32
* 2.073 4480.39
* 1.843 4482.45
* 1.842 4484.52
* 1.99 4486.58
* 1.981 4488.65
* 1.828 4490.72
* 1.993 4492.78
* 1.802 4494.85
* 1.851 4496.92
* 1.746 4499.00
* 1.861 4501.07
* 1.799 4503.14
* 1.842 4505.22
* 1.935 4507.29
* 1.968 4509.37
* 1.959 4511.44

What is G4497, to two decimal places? 0.11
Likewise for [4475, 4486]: 0.11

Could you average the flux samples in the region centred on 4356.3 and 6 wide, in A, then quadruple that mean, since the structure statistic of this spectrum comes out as 9.1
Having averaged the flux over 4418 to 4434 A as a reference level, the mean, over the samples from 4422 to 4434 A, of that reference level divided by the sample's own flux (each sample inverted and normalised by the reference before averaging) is 1.00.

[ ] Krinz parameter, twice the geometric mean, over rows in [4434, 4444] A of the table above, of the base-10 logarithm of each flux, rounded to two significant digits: 0.41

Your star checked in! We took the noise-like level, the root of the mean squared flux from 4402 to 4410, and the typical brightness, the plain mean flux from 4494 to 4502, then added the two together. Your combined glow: 3.61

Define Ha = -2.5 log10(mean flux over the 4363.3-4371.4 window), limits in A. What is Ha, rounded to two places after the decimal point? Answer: -0.74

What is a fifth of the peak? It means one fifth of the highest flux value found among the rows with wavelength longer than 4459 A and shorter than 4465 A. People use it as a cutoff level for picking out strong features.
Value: 0.400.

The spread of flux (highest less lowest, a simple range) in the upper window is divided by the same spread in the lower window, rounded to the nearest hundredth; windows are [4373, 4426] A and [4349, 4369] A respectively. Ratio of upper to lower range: 1.16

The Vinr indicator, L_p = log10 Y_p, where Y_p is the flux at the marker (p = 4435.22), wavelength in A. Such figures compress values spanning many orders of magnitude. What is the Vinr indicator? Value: 0.20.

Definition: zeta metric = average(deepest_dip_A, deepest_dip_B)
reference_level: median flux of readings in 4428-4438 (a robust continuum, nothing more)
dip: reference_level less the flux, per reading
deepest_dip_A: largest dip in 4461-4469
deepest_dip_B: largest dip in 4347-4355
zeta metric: -0.22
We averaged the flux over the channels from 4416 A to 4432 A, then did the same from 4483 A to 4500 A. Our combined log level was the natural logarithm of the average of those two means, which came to 0.61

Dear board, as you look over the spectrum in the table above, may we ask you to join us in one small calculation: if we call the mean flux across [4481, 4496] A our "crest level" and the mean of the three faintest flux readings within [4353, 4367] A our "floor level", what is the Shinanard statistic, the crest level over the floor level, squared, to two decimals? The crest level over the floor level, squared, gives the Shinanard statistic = 0.84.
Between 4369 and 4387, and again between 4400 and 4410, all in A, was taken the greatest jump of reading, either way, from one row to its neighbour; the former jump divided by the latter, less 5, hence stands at -2.8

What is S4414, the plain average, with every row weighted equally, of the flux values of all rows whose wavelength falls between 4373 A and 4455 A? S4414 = 1.80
